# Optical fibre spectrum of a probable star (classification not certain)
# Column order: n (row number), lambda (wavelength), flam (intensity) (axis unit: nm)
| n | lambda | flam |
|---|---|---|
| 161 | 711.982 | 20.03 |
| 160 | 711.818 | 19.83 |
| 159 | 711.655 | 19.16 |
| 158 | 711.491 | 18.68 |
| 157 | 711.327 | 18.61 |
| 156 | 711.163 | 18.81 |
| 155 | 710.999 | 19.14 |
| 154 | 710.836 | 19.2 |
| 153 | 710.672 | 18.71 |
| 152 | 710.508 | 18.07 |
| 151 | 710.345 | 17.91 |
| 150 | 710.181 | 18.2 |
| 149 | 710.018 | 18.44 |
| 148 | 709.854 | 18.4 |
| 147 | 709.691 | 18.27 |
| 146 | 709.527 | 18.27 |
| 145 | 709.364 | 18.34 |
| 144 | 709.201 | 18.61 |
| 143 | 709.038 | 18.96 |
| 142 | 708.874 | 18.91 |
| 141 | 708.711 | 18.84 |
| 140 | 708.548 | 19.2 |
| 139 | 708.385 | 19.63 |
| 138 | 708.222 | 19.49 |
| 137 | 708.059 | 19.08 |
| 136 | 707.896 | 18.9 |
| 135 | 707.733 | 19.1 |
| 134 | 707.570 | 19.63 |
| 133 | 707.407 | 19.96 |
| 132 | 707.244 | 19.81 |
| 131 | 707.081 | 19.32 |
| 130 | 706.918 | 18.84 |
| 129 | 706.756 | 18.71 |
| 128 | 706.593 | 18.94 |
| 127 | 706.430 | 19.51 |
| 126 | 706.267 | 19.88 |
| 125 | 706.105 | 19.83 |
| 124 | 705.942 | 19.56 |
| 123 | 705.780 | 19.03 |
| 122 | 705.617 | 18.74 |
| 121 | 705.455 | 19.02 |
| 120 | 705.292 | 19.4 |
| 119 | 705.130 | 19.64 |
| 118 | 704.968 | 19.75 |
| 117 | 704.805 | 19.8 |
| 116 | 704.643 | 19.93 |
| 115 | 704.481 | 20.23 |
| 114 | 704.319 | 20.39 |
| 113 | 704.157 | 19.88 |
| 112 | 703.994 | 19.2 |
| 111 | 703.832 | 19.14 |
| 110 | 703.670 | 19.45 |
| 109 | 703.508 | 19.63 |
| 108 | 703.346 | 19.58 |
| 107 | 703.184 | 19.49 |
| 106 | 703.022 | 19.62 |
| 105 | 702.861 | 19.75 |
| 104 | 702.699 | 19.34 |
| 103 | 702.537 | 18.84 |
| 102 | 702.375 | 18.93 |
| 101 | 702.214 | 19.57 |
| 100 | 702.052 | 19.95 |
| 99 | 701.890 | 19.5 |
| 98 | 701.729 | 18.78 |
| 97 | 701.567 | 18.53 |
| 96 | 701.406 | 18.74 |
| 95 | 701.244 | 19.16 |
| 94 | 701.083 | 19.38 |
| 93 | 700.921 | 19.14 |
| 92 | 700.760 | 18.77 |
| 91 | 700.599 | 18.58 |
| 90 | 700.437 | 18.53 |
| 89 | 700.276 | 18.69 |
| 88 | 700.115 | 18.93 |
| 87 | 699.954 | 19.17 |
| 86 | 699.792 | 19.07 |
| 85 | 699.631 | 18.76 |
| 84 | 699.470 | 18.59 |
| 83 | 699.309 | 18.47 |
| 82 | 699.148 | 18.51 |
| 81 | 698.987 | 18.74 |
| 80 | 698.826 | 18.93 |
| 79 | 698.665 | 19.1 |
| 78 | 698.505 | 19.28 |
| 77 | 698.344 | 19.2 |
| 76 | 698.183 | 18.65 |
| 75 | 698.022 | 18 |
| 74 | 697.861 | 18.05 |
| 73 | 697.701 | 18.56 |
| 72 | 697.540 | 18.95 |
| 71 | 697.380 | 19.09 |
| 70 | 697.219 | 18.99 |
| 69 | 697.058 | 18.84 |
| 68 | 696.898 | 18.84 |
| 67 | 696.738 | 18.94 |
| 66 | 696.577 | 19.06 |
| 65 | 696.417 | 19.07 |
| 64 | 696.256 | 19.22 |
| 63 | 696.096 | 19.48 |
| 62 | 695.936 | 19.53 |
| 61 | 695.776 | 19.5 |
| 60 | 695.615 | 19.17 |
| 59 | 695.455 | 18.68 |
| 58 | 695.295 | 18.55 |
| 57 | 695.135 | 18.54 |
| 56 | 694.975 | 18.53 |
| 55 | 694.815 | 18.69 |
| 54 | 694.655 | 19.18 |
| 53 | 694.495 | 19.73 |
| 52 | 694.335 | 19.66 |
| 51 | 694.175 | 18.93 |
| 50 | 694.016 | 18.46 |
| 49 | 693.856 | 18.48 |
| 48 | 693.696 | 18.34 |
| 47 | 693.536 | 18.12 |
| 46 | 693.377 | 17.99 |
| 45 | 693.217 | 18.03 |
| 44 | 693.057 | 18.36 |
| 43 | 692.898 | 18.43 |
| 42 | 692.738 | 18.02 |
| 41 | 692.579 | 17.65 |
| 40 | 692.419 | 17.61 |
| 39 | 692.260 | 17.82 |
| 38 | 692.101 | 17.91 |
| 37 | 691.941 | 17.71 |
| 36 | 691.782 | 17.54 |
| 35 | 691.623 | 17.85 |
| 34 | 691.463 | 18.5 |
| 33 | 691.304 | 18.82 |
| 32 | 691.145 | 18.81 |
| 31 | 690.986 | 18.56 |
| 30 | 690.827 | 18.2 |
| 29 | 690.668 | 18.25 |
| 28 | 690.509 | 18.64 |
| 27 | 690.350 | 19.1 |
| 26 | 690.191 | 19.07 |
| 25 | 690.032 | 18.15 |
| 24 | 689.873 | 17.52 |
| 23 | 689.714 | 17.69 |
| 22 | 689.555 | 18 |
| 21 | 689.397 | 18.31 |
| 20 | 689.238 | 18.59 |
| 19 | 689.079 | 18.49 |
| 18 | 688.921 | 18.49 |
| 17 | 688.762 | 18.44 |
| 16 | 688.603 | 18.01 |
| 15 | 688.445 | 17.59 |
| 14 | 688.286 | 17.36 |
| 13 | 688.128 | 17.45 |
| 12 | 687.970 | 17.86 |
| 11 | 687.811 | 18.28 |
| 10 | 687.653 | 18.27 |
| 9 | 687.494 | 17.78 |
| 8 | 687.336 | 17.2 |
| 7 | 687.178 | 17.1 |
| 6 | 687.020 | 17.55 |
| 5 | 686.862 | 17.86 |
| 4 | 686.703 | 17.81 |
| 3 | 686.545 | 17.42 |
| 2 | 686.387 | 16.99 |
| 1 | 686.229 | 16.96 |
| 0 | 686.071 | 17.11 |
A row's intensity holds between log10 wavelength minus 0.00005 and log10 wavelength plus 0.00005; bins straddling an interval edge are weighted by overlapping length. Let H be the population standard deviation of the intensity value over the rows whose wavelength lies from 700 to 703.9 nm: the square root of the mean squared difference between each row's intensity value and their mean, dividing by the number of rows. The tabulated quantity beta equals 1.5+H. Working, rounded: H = 0.42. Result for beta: 1.92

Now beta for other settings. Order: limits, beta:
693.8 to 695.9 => 1.95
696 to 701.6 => 1.83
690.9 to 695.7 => 2.06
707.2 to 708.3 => 1.87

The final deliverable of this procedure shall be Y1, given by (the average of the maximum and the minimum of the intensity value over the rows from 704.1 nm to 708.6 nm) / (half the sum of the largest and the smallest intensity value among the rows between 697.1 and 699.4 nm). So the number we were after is 1.05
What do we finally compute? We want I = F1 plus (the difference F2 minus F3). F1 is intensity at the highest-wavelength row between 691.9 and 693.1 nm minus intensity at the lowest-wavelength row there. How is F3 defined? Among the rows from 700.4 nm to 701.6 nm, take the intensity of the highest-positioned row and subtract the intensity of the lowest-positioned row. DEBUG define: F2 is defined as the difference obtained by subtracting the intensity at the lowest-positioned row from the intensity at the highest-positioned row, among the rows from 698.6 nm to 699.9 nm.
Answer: 0.6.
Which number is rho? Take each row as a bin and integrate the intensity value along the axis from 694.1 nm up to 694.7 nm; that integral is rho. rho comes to 11.6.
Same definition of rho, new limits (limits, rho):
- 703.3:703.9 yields 11.7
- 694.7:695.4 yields 13.0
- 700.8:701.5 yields 13.4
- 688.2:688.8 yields 10.7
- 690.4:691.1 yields 12.9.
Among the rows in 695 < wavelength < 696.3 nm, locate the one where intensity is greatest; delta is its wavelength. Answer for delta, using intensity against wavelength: 695.936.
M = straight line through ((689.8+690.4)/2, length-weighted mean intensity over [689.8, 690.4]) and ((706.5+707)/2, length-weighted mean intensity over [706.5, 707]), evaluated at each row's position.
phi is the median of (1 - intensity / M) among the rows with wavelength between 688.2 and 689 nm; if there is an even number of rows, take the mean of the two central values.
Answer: 0.0208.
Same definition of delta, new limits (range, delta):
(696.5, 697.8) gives 697.380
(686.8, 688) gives 687.811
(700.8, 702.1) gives 702.052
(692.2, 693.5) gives 692.898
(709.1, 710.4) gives 709.201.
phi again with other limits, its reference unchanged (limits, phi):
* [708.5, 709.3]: -0.0007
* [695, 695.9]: -0.0063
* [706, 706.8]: -0.0358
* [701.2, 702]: -0.0033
